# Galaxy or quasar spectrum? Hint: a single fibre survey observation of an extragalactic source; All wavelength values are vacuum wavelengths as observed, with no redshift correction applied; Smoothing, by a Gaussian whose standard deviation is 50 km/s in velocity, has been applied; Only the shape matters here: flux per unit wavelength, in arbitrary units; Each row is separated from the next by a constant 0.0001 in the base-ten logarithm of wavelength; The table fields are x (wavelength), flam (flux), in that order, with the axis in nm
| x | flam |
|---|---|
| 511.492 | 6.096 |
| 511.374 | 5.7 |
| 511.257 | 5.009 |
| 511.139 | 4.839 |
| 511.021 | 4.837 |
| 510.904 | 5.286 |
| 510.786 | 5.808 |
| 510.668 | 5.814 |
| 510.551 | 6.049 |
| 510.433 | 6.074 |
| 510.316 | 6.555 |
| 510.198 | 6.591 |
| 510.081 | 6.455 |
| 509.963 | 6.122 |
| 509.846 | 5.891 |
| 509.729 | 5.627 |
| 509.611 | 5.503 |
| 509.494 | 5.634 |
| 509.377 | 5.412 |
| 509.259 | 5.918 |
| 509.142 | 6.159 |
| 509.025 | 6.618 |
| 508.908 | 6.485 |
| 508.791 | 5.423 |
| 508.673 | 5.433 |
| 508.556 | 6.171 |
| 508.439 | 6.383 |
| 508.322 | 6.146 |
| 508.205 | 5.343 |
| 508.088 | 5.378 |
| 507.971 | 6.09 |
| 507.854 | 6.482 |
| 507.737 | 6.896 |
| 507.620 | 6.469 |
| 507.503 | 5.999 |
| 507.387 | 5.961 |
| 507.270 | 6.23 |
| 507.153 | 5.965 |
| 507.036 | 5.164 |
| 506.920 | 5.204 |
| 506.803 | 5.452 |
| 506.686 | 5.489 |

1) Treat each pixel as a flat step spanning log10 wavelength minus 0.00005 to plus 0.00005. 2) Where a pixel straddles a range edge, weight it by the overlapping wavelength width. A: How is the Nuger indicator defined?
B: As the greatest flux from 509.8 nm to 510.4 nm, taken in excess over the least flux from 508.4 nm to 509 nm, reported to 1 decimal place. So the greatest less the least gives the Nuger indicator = 1.2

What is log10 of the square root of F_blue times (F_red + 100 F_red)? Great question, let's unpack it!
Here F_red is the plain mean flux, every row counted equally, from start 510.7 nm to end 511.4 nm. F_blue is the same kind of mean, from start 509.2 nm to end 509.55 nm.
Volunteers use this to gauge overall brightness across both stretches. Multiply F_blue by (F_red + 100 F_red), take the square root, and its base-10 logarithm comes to 1.74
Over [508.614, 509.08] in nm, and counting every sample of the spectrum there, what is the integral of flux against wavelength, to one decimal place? 2.8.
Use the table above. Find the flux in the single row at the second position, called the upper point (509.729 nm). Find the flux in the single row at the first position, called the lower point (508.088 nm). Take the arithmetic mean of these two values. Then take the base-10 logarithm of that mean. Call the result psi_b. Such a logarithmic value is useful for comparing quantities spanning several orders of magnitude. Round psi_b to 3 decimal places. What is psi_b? 0.741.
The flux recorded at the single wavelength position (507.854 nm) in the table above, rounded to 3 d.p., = 6.482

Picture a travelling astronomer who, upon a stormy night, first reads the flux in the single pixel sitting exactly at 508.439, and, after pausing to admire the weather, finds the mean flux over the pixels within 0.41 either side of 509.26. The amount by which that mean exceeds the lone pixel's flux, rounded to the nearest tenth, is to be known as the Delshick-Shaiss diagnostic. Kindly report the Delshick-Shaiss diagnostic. -0.4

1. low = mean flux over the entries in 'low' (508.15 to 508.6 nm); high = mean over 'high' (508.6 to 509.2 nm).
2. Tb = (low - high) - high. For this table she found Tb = -6.04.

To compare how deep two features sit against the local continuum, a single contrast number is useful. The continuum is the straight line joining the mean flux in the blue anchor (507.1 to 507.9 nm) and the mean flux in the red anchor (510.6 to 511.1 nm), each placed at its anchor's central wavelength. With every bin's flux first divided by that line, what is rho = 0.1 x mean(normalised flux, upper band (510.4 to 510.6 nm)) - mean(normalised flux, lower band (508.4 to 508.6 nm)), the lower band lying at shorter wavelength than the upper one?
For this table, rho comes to -0.93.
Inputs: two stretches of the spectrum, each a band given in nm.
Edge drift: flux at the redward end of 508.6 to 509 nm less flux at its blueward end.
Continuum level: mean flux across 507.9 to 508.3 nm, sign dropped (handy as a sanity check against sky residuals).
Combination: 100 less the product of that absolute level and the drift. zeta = 94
